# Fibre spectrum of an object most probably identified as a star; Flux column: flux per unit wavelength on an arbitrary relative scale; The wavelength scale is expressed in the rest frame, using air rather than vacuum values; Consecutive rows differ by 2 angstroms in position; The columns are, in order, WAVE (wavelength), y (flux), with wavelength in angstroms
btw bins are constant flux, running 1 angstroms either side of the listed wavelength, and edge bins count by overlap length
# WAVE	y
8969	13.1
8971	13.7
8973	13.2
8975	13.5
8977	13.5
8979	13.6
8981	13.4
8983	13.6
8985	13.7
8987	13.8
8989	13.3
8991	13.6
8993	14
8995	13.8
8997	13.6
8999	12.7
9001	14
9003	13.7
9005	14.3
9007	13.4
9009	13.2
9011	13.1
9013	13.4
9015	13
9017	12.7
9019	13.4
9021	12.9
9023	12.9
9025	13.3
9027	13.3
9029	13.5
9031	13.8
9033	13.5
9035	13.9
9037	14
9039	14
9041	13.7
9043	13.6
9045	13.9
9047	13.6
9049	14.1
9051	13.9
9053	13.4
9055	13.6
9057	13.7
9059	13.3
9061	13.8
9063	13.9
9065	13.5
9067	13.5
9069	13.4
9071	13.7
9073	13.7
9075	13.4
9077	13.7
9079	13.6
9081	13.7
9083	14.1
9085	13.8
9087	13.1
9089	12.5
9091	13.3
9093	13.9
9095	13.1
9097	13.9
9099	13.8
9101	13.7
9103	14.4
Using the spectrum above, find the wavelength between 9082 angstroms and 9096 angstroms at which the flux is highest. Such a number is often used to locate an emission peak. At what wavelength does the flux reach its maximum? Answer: 9083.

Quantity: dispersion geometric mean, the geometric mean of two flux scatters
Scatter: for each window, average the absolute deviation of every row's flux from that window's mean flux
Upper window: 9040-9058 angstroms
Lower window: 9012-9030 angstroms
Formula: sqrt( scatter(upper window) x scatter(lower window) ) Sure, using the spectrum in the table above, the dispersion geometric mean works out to 0.202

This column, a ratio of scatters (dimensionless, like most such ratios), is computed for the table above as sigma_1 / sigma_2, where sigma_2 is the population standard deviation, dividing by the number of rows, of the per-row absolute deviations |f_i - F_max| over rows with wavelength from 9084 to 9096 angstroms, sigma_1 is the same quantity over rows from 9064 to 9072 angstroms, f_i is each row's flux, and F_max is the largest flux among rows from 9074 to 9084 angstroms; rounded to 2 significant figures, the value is 0.23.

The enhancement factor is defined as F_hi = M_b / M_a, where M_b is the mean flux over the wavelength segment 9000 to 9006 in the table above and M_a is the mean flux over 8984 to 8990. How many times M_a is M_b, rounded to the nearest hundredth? 1.03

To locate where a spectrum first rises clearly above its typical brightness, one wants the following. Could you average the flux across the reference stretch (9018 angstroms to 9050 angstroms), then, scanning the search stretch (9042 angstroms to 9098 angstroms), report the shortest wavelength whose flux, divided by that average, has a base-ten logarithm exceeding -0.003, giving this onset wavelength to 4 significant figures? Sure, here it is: 9043 angstroms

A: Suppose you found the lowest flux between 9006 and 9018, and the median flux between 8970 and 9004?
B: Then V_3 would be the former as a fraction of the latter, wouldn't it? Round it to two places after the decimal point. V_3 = 0.93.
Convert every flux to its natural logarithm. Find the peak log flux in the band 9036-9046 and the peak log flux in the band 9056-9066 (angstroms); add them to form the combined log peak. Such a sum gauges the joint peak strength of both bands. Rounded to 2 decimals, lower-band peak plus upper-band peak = 5.27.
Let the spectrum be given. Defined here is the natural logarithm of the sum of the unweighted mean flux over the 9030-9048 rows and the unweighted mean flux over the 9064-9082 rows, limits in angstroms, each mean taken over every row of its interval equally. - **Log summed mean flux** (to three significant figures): 3.31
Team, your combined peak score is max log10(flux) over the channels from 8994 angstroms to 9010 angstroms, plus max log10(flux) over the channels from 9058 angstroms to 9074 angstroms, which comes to 2.298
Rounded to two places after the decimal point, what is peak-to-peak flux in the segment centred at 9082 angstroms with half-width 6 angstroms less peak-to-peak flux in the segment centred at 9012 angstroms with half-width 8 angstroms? -0.60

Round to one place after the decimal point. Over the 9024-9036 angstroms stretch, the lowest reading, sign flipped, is -13.3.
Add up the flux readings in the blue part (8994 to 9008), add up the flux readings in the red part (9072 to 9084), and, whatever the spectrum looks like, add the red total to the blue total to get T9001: 178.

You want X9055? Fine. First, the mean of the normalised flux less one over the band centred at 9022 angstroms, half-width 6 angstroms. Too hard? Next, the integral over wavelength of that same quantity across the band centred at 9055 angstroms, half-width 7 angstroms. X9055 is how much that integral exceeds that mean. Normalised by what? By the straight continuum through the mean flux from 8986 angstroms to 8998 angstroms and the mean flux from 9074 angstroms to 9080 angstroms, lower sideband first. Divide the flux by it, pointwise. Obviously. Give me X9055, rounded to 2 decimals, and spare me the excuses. 0.13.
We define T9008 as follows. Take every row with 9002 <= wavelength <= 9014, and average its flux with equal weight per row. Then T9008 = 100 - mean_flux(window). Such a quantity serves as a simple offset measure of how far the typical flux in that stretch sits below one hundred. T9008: 86.48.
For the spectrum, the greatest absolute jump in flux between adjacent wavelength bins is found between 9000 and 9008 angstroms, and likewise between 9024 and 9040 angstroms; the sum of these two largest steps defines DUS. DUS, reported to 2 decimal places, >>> 1.30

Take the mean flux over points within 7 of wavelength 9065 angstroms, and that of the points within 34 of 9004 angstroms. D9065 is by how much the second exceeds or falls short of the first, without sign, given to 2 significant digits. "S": 0.11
